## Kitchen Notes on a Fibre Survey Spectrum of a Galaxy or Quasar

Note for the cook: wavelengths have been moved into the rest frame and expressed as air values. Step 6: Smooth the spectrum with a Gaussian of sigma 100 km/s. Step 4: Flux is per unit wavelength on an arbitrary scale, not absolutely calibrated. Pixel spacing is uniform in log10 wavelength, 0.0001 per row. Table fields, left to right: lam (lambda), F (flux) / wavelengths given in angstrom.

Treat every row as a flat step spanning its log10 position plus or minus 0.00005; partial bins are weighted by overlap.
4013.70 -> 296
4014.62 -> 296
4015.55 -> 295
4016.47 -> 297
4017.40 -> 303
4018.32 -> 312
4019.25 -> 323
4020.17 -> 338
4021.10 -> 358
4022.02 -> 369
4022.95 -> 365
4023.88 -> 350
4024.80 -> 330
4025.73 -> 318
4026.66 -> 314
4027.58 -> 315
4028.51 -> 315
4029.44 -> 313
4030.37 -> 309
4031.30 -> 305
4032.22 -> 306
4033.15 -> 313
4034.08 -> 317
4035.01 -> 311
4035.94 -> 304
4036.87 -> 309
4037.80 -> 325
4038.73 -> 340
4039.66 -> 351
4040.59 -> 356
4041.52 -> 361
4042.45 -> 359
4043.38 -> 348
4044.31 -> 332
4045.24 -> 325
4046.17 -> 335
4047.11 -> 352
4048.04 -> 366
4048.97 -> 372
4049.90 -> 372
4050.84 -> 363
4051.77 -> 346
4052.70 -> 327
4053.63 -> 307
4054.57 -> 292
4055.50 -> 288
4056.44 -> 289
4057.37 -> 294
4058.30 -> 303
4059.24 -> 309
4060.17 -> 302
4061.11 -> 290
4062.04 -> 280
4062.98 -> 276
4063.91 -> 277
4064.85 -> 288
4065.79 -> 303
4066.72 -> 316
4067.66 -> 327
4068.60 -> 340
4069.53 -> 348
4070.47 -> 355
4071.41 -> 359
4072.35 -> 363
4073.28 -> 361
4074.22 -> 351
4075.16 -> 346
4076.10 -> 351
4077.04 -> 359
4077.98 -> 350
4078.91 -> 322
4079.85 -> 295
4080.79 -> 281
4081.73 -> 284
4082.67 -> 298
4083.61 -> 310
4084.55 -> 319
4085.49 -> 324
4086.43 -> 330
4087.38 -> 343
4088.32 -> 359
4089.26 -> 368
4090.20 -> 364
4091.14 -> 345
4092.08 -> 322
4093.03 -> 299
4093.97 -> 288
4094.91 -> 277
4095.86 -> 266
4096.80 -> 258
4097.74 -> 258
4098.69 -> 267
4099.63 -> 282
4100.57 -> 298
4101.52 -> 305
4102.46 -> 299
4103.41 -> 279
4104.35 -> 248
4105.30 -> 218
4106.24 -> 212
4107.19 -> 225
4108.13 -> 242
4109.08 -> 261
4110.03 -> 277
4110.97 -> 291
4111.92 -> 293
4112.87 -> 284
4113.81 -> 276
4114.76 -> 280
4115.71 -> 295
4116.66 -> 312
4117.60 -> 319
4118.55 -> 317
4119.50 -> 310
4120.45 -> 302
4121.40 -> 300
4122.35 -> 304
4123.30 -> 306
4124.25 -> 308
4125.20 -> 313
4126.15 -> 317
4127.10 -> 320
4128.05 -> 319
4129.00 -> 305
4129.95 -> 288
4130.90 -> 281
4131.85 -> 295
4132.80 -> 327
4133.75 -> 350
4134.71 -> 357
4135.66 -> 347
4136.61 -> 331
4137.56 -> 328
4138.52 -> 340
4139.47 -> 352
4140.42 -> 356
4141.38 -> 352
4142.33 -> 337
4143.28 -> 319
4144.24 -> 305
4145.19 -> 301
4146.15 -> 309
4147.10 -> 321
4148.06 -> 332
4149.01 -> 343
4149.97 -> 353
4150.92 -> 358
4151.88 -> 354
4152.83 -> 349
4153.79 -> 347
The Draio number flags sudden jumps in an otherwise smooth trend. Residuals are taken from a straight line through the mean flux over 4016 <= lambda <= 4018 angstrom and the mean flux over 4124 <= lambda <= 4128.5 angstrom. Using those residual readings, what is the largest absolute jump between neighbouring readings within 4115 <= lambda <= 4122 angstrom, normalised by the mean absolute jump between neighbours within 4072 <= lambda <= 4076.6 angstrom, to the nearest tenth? 3.0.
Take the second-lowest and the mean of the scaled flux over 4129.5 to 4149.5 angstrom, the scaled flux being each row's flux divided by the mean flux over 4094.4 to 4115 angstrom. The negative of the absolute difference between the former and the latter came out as -0.146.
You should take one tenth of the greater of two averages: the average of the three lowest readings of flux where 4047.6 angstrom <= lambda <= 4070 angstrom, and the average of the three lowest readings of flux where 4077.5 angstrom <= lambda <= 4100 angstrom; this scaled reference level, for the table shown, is 27.8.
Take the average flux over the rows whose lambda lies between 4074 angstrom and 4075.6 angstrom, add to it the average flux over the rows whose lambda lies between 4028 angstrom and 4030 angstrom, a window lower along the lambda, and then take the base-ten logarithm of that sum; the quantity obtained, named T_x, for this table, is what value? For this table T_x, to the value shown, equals 2.82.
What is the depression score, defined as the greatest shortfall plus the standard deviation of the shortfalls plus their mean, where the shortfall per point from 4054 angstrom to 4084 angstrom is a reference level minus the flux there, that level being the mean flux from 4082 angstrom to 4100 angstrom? 56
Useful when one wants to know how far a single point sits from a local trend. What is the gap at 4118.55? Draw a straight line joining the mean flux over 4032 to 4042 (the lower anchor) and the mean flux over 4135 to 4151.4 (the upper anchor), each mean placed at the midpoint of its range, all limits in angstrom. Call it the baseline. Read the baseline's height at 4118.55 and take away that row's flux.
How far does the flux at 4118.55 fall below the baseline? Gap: 16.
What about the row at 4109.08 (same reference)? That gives 71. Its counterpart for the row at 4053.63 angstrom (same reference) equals 21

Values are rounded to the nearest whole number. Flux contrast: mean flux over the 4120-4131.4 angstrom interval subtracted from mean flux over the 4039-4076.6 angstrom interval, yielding 24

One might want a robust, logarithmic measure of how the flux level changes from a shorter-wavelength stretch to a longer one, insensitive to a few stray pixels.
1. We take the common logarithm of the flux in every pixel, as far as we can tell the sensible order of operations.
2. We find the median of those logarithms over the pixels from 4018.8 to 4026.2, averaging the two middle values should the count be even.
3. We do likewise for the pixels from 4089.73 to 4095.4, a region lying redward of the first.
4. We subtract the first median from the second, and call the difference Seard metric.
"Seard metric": -0.04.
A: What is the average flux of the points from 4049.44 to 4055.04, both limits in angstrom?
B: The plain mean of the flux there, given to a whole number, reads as 334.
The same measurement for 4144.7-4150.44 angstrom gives 326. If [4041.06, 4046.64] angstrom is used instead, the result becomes 343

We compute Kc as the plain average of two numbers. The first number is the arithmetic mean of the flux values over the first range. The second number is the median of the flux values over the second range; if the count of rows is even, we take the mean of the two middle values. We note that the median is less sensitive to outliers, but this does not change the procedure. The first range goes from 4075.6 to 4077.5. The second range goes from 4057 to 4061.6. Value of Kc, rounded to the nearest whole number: 328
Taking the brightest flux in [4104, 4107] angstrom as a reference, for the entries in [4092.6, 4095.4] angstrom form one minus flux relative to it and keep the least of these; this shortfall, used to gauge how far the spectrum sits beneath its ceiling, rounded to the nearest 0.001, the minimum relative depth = -0.206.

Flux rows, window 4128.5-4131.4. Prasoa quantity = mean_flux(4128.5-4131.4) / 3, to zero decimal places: 97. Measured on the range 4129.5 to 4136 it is 107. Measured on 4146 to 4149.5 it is 109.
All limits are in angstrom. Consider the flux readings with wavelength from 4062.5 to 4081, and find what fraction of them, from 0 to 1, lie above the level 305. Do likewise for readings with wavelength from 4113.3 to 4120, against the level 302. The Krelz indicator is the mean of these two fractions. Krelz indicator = 0.64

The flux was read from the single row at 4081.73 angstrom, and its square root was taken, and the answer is 16.9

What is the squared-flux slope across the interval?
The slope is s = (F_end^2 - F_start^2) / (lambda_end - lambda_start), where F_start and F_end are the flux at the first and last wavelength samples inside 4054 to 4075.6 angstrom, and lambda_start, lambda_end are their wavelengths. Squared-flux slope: 1673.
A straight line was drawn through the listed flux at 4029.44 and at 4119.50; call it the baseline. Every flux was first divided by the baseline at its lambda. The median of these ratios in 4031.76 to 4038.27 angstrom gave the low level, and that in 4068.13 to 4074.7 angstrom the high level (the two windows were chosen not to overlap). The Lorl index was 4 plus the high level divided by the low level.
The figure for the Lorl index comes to 5.15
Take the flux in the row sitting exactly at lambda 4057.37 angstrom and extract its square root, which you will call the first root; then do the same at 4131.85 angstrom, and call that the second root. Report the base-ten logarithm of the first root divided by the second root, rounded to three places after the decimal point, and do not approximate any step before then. -0.001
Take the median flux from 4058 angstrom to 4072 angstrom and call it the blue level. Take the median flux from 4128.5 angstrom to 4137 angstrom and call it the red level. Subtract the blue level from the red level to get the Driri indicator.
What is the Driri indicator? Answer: 24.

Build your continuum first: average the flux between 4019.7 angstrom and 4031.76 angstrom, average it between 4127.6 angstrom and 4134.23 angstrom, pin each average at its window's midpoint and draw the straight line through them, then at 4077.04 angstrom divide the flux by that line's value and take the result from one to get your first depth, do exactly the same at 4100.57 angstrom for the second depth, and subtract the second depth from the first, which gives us -0.18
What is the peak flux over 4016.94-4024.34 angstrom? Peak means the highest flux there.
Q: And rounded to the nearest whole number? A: 369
